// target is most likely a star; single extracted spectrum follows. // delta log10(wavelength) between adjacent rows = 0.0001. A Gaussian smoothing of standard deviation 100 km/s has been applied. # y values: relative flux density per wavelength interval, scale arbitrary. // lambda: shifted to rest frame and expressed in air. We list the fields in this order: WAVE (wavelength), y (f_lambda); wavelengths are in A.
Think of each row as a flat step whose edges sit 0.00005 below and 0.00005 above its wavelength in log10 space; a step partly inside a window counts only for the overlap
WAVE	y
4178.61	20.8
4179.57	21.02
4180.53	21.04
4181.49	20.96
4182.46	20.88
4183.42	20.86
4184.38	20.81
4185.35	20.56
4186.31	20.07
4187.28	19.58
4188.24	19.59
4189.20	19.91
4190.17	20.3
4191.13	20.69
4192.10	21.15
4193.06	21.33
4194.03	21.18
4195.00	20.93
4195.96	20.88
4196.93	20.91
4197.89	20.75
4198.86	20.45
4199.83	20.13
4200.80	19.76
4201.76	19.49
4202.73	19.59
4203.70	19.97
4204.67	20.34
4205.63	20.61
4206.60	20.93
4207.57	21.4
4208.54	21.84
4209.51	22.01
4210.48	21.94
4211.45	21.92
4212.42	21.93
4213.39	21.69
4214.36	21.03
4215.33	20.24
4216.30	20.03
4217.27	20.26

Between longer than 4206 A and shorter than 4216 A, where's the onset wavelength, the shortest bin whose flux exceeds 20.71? 4206.60 A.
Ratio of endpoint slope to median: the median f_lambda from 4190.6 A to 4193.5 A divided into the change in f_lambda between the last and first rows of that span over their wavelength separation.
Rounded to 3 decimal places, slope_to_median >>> 0.016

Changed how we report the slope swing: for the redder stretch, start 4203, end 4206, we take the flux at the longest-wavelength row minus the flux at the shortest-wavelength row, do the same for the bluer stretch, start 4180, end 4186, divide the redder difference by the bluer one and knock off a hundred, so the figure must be -101.3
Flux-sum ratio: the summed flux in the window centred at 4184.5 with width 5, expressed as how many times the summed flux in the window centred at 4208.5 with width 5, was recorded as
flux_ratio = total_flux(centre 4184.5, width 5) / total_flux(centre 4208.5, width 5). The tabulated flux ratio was 0.95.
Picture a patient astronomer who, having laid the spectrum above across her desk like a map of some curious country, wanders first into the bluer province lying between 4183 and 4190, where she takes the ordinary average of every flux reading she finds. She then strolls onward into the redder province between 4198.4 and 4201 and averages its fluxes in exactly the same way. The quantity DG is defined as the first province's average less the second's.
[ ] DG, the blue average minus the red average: 0.1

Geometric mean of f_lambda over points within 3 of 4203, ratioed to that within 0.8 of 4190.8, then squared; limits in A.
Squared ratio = 0.95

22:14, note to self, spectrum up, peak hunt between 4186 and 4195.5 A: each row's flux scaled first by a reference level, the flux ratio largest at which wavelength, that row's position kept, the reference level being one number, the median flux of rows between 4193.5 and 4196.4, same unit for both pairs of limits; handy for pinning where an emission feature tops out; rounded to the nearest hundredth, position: 4193.06 A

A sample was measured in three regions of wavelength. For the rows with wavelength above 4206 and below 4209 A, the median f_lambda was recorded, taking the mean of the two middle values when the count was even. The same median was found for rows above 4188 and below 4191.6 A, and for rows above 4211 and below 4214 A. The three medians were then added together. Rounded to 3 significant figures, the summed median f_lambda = 63.4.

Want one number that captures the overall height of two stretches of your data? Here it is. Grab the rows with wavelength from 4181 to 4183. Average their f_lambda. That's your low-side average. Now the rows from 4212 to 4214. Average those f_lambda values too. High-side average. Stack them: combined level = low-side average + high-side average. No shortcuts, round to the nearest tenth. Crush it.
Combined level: 42.7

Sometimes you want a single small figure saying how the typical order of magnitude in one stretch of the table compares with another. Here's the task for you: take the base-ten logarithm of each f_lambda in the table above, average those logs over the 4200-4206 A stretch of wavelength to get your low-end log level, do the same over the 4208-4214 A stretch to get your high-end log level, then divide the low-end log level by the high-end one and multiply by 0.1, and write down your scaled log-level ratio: 0.097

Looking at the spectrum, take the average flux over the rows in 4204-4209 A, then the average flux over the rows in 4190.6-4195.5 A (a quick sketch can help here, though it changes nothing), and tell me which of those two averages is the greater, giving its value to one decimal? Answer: 21.1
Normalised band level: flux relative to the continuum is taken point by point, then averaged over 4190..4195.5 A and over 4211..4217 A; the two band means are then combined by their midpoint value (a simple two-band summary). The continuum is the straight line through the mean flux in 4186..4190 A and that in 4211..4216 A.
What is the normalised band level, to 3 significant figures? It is 1.02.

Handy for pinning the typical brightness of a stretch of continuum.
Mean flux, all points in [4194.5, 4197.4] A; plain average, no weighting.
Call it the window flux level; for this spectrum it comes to 20.9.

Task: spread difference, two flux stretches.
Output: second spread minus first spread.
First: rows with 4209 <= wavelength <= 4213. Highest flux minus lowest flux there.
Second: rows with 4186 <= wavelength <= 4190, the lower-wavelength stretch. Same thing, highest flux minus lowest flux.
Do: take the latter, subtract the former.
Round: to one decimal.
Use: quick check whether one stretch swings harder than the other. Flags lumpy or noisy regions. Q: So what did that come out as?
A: 0.4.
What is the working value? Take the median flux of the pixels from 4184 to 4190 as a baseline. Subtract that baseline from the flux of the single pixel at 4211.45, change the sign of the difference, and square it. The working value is 3.7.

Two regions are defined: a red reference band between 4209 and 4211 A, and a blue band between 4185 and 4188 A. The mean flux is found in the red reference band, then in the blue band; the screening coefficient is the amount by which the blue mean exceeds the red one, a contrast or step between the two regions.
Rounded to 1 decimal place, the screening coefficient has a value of -1.9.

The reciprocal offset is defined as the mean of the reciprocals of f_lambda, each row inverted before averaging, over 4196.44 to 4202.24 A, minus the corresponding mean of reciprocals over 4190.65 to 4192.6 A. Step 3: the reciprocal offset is 0.002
